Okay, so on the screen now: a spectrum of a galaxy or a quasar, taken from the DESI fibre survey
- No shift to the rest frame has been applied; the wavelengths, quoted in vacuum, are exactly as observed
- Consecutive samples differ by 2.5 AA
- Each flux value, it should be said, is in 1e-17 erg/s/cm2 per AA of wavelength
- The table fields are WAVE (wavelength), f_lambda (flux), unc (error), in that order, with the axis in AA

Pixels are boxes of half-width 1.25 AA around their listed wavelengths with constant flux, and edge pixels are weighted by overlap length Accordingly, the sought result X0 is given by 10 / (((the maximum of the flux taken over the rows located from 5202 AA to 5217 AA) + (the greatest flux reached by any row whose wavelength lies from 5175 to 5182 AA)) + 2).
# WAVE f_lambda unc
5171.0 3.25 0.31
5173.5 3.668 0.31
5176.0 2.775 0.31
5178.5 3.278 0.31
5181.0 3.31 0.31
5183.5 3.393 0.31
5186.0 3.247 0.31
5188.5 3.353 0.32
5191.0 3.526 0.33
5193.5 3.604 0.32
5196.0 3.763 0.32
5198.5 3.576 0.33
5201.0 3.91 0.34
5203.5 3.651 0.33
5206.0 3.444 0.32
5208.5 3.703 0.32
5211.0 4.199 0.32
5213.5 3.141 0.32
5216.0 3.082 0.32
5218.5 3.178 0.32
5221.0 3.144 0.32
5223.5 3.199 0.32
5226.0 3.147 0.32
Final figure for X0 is 1.05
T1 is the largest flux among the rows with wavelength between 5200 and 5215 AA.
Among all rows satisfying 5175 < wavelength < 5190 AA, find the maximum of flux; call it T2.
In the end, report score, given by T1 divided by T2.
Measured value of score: 1.24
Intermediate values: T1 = 4.199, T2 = 3.393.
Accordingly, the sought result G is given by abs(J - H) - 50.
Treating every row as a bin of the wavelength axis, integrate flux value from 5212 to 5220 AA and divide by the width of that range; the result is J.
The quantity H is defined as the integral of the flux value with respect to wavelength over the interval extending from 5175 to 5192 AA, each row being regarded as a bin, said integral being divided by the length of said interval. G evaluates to -49.9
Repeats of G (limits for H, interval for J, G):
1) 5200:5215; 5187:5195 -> -49.8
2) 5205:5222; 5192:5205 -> -49.7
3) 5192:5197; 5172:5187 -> -49.6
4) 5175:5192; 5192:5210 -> -49.6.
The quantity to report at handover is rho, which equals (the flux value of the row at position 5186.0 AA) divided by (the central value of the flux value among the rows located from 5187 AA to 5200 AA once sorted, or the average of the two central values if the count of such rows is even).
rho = 0.91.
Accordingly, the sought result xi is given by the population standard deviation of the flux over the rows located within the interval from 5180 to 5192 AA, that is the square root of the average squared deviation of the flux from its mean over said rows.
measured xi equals 0.09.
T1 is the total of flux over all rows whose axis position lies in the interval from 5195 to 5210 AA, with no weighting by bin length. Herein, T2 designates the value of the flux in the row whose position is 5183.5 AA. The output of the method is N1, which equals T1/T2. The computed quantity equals 6.50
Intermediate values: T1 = 22.0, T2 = 3.393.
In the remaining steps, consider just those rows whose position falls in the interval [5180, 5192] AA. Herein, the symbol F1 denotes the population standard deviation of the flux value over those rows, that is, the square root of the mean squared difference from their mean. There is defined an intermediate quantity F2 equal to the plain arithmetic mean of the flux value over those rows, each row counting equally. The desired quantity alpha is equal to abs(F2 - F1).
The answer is 3.27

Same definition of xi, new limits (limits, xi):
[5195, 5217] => 0.33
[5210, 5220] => 0.46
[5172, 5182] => 0.32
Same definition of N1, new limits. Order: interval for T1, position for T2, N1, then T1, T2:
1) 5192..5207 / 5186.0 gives 6.76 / 21.9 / 3.247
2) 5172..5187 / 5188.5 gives 5.87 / 19.7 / 3.353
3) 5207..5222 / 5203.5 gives 5.60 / 20.4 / 3.651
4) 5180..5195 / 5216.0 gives 6.63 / 20.4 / 3.082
